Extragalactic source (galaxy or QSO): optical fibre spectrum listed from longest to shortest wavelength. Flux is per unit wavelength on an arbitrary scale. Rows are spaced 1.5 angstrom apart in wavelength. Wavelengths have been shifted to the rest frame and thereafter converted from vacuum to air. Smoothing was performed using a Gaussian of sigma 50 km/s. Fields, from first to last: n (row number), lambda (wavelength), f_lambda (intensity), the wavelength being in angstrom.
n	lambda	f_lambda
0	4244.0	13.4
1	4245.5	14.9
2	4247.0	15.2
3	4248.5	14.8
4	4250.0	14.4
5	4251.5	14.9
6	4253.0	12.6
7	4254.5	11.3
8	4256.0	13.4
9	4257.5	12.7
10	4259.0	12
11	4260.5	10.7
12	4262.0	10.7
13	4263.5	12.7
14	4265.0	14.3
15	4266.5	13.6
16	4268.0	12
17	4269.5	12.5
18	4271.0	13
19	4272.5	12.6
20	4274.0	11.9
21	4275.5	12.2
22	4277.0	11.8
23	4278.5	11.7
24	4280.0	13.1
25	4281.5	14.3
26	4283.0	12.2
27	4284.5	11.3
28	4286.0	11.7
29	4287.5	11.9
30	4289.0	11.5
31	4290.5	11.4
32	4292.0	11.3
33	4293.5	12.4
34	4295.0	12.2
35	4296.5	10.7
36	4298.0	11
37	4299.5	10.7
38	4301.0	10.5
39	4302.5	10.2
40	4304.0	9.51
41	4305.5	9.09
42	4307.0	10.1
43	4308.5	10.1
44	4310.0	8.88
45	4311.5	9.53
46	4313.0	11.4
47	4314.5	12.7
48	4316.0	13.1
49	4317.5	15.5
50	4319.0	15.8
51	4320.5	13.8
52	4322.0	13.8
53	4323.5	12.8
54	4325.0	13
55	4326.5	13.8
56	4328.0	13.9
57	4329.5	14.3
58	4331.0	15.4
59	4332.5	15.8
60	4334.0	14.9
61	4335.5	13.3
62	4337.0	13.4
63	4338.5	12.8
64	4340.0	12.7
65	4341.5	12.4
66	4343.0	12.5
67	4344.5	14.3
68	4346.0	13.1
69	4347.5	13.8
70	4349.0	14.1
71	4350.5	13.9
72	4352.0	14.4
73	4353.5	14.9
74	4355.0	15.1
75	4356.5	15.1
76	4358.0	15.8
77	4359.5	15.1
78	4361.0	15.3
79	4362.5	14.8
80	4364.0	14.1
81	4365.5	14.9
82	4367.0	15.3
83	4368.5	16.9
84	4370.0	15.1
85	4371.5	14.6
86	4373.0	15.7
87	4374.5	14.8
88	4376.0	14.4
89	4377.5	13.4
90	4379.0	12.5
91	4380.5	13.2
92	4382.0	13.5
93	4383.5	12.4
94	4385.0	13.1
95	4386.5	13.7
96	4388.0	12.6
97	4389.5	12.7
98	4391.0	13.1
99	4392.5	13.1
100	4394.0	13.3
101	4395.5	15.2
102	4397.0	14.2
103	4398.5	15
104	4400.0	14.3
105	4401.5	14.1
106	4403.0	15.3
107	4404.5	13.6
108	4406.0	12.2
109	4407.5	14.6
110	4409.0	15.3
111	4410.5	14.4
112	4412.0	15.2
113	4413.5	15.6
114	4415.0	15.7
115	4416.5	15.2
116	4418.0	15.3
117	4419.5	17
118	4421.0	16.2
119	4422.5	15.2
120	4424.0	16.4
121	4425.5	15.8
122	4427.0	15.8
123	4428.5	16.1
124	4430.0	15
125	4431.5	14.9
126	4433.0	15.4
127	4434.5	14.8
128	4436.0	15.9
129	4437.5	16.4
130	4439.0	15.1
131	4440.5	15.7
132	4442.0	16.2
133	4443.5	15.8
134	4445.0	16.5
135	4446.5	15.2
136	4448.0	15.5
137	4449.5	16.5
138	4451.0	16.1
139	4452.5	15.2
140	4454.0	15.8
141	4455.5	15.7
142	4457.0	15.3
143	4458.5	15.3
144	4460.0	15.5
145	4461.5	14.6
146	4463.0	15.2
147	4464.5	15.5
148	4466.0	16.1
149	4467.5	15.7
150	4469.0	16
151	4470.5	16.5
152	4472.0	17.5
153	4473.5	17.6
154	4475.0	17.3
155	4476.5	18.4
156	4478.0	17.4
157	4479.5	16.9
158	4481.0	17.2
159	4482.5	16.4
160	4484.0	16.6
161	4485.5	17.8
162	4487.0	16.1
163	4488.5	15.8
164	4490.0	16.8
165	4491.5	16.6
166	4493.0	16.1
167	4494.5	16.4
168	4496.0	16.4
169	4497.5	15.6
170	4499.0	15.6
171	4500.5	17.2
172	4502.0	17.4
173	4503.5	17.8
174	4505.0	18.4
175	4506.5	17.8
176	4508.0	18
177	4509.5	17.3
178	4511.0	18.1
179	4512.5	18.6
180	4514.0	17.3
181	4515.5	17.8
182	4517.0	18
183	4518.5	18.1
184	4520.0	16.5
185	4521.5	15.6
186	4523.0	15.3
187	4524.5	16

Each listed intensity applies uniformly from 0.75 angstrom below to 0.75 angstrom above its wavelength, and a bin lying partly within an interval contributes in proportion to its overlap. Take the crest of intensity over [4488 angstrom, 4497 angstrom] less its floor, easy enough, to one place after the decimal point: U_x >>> 1.0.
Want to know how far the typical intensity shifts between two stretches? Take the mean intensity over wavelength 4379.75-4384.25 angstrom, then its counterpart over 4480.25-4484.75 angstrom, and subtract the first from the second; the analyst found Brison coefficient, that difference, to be 4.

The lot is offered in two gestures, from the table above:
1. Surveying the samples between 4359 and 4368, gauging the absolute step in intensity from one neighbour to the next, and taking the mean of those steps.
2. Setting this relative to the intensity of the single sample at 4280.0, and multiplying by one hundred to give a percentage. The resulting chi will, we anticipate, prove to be 4.0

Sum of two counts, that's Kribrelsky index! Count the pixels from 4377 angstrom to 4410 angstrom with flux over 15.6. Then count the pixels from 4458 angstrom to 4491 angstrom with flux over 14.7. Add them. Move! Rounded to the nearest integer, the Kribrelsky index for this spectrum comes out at 21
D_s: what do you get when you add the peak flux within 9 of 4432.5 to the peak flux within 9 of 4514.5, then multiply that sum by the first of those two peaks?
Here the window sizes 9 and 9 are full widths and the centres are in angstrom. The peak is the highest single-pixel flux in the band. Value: 559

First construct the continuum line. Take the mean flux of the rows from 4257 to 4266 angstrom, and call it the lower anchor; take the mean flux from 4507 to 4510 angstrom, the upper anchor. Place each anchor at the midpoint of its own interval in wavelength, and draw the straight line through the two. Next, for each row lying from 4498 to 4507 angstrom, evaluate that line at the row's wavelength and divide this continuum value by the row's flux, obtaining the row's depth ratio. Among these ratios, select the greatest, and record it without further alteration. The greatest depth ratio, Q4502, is 1.12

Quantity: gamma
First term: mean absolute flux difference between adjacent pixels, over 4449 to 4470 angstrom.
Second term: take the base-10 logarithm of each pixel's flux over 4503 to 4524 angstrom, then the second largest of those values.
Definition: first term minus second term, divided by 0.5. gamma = -1.7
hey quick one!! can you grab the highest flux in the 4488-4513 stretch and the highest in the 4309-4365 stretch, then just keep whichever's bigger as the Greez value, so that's 18.6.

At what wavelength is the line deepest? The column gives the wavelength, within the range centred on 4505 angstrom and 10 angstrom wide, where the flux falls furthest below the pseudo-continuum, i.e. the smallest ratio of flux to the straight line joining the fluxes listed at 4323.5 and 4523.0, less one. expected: 4509.5 angstrom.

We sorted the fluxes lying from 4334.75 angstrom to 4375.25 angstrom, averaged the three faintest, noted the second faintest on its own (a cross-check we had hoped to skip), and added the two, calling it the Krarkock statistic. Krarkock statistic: 25.0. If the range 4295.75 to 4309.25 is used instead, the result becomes 19.1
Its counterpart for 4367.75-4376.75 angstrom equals 29.2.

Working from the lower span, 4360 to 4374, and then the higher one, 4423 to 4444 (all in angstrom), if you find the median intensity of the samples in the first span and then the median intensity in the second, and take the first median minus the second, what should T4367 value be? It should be -1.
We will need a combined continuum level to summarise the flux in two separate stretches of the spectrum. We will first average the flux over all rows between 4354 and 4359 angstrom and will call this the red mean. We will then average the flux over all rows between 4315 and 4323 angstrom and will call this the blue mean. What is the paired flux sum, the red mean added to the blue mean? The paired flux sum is 30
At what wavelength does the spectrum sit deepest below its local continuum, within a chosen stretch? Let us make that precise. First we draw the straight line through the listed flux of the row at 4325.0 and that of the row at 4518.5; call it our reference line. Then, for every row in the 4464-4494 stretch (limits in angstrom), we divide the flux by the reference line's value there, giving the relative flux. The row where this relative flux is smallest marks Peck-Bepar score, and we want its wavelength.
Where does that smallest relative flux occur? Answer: 4488.5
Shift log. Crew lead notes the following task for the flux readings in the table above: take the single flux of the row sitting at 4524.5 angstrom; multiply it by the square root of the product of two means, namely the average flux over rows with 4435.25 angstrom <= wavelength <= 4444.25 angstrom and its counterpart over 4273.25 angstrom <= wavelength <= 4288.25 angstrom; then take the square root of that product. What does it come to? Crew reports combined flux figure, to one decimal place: 14.9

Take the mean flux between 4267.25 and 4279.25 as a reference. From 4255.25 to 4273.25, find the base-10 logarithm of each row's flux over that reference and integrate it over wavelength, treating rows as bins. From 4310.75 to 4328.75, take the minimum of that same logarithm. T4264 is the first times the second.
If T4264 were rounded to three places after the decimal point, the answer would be -0.018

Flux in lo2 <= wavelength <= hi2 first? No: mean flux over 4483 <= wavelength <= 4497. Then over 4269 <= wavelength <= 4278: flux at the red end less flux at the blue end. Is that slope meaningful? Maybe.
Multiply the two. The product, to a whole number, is -12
